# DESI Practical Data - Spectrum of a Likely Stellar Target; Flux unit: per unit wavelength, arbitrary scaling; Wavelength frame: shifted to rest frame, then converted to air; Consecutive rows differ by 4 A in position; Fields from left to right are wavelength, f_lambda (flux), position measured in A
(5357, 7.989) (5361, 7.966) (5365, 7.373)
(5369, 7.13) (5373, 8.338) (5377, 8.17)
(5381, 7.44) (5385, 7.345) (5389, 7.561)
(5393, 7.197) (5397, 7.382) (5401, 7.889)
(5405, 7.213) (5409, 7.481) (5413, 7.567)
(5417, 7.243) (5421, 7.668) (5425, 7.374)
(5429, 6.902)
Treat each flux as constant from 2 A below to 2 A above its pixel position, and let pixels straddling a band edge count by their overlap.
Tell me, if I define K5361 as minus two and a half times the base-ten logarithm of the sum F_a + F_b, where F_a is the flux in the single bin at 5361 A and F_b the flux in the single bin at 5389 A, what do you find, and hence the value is -2.98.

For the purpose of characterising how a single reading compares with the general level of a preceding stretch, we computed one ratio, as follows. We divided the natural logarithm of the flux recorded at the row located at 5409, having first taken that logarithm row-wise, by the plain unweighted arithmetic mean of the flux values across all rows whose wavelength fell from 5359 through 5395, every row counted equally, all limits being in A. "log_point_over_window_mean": 0.264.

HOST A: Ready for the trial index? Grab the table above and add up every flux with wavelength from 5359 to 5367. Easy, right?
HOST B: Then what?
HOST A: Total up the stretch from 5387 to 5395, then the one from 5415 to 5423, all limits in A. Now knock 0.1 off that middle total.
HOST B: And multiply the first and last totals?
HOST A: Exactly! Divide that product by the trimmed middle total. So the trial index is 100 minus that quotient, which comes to 84.4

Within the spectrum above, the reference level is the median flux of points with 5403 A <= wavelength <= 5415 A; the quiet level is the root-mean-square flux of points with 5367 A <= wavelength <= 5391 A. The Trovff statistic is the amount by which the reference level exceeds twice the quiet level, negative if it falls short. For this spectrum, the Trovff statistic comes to -7.87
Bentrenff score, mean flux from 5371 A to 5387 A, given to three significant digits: 7.82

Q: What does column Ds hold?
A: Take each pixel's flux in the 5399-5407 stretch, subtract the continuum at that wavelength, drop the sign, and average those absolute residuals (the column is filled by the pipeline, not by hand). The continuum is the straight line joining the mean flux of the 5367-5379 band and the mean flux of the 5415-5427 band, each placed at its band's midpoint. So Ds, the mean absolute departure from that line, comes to 0.319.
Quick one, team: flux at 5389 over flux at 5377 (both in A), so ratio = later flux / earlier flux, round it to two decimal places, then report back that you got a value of 0.93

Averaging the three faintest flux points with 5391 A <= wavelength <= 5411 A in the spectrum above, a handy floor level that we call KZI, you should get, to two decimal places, 7.26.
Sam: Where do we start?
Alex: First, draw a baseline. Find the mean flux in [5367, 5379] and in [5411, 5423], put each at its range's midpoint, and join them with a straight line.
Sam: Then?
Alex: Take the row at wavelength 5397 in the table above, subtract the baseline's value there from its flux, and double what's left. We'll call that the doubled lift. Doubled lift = -0.57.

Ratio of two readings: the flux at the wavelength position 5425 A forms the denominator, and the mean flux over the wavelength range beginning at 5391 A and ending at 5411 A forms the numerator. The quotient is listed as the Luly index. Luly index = 1.01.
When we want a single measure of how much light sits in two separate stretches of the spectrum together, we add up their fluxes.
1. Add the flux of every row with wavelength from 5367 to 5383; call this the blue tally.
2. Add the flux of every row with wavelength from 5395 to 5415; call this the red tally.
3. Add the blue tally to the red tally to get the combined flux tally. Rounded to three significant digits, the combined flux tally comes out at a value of 68.6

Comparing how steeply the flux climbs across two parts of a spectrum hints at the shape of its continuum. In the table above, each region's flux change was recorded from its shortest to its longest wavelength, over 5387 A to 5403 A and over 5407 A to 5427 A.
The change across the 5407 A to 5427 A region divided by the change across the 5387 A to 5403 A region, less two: -2.3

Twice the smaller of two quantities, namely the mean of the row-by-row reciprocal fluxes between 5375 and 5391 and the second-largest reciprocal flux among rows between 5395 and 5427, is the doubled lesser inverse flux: 0.263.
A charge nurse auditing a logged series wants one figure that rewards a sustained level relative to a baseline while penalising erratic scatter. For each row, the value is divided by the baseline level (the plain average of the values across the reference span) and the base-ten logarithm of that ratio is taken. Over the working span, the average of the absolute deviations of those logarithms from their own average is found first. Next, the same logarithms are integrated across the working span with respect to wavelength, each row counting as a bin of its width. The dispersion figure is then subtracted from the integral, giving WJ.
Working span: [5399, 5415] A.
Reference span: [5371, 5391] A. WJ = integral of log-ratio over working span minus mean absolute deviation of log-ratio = -0.23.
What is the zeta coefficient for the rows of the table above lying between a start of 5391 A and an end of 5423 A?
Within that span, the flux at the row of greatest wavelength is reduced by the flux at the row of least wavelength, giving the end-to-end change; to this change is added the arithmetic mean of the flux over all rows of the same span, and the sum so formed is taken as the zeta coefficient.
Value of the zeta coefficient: 7.9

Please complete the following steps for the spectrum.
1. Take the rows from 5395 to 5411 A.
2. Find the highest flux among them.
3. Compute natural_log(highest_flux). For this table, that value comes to 2.07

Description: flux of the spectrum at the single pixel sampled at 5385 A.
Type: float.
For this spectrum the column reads 7.345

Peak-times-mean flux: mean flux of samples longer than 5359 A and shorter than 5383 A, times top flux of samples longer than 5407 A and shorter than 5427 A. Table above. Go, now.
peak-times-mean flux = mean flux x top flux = 59.3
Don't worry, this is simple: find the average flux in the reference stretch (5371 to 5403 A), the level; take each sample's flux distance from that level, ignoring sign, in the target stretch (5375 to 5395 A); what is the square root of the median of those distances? 0.57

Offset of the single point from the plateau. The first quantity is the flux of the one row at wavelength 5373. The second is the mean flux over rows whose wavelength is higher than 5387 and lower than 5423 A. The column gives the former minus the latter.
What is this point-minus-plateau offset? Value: 0.87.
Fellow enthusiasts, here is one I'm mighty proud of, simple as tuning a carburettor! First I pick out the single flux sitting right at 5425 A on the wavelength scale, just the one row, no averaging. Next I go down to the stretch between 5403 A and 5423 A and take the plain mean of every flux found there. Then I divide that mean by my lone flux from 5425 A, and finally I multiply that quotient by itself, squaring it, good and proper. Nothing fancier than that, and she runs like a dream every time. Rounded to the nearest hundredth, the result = 1.02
